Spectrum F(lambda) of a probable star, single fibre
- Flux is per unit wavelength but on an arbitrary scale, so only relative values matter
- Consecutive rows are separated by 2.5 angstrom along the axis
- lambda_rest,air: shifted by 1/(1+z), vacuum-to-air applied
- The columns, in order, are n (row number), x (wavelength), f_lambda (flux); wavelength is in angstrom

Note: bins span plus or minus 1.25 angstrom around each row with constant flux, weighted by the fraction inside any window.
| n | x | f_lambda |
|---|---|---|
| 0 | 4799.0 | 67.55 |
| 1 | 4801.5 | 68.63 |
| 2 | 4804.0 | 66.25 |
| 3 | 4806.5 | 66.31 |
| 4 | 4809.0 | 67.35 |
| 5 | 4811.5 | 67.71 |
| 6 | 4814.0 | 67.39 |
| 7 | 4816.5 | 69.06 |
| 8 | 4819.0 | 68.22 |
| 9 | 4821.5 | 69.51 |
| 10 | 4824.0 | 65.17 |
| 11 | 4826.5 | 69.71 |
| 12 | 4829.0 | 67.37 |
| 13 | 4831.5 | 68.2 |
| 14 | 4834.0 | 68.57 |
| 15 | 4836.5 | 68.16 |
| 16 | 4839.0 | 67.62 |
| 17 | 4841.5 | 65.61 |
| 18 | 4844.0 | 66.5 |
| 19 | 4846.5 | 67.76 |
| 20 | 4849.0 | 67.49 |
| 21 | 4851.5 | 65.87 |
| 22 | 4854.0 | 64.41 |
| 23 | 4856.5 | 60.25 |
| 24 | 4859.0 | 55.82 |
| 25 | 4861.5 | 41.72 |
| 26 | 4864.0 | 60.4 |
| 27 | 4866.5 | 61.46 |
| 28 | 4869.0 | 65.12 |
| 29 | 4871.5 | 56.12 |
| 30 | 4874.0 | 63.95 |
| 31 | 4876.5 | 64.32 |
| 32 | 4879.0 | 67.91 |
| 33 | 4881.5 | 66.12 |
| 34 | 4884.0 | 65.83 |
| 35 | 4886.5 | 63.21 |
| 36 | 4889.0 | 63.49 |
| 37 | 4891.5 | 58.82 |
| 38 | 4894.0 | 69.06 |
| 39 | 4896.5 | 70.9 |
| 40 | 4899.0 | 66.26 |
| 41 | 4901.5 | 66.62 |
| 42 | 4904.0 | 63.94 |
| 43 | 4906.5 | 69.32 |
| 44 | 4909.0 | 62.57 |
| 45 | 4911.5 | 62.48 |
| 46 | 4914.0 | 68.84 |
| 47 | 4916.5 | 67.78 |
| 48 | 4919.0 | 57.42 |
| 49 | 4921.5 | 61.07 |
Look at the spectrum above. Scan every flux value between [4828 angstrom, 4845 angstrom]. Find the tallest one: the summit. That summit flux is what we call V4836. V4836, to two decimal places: 68.57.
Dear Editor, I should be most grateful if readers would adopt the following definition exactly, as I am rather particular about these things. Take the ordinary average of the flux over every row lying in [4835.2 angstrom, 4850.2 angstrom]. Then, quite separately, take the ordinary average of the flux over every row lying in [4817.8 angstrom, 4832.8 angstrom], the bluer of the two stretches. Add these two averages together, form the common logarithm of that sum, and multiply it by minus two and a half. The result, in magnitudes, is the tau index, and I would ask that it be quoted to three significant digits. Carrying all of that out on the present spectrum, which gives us -5.33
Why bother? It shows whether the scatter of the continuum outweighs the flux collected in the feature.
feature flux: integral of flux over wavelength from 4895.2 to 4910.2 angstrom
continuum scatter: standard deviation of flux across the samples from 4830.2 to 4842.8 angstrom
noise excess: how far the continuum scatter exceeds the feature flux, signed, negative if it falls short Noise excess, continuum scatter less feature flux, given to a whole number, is -998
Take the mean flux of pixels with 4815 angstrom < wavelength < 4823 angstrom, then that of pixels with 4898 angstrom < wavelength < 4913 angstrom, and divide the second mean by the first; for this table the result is 0.95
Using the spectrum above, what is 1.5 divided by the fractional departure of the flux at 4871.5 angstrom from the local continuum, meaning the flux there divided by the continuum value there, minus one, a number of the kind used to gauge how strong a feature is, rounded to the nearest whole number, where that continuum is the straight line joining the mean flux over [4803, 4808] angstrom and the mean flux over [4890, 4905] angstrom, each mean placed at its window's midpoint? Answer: -10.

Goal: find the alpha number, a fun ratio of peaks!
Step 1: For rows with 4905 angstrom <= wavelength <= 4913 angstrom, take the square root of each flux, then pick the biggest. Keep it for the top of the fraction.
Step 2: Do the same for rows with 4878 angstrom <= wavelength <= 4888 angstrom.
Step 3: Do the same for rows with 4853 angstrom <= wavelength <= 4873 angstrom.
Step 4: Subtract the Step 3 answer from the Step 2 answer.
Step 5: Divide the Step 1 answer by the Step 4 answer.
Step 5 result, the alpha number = 49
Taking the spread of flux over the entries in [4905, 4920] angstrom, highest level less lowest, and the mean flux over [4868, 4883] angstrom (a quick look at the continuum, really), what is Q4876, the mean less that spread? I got 52.0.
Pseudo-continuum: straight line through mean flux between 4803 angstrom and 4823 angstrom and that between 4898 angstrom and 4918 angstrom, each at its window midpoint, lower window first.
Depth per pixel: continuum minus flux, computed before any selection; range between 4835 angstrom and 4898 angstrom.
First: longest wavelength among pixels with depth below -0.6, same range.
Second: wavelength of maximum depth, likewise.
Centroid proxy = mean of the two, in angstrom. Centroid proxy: 4879.0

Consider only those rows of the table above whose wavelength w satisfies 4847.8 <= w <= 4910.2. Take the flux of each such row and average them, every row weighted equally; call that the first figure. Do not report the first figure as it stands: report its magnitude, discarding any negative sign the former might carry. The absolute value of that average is 63.2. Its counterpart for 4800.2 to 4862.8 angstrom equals 65.6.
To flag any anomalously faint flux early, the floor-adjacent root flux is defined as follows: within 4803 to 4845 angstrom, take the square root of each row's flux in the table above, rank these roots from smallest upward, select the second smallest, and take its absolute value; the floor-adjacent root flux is 8.1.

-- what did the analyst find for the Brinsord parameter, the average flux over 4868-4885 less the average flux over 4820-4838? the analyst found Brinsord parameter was -4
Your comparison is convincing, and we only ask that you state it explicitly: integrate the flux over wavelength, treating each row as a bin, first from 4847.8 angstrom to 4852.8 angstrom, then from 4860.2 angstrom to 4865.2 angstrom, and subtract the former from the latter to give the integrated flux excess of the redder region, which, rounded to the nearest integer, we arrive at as -78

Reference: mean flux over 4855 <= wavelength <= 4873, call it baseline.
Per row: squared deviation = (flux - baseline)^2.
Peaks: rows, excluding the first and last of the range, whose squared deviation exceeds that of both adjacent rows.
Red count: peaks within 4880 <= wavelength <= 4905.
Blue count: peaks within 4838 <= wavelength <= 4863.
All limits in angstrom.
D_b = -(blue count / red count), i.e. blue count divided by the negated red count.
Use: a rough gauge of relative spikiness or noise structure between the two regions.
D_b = -0.33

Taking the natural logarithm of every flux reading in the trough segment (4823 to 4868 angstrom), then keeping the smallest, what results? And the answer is 3.731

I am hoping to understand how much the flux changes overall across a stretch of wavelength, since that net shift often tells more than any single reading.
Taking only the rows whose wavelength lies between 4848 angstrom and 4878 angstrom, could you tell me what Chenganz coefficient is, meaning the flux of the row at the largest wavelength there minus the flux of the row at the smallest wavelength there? -3.2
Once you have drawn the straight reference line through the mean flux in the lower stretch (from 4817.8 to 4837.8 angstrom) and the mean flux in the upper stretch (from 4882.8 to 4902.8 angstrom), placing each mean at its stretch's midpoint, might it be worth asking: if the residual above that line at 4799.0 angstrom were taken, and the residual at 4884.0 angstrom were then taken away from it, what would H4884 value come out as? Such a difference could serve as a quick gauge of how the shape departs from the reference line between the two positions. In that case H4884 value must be -1.7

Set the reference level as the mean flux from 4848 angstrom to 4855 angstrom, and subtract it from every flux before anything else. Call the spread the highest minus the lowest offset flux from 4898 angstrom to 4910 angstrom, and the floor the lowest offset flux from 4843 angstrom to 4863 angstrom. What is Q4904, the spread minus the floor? 31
